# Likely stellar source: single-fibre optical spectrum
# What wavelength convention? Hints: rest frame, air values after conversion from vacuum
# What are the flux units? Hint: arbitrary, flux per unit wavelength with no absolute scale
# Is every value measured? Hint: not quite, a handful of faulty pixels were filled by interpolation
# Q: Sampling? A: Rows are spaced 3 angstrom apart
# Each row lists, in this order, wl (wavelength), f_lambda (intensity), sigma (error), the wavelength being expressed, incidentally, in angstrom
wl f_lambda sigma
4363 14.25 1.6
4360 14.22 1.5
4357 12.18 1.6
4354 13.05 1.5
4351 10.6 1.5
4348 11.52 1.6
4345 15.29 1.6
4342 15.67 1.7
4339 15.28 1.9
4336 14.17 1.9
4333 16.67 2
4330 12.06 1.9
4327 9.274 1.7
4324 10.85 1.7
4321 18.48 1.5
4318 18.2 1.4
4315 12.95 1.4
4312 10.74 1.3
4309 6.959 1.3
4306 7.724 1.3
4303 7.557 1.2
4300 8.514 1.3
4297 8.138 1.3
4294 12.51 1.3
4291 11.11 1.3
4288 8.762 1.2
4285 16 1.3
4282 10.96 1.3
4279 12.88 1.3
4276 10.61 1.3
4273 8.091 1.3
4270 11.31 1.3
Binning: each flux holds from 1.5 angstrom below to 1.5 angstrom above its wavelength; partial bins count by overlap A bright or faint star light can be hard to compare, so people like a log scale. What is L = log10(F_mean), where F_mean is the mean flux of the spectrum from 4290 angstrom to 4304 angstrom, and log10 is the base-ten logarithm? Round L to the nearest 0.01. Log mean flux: 0.98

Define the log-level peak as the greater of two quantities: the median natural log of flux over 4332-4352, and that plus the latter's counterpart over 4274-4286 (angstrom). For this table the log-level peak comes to 5.20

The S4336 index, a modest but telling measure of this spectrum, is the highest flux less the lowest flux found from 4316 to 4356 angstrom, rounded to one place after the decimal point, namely 9.2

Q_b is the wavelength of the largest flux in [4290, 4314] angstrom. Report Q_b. 4294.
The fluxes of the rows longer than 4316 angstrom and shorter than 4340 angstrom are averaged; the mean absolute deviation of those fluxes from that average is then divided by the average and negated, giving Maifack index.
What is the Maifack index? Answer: -0.19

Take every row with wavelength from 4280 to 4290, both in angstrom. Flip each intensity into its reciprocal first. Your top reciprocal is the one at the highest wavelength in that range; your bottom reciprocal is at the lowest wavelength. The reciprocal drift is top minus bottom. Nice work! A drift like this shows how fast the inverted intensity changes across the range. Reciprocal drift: 0.02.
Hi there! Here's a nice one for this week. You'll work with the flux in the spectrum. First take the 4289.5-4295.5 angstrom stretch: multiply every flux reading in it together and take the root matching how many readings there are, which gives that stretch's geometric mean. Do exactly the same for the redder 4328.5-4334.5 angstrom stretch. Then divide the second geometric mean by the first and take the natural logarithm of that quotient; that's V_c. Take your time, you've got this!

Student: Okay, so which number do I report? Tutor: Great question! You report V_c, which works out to 0.2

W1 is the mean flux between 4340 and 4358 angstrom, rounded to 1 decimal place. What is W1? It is 13.1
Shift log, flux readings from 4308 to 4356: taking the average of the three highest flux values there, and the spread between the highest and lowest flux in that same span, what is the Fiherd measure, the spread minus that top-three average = -6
